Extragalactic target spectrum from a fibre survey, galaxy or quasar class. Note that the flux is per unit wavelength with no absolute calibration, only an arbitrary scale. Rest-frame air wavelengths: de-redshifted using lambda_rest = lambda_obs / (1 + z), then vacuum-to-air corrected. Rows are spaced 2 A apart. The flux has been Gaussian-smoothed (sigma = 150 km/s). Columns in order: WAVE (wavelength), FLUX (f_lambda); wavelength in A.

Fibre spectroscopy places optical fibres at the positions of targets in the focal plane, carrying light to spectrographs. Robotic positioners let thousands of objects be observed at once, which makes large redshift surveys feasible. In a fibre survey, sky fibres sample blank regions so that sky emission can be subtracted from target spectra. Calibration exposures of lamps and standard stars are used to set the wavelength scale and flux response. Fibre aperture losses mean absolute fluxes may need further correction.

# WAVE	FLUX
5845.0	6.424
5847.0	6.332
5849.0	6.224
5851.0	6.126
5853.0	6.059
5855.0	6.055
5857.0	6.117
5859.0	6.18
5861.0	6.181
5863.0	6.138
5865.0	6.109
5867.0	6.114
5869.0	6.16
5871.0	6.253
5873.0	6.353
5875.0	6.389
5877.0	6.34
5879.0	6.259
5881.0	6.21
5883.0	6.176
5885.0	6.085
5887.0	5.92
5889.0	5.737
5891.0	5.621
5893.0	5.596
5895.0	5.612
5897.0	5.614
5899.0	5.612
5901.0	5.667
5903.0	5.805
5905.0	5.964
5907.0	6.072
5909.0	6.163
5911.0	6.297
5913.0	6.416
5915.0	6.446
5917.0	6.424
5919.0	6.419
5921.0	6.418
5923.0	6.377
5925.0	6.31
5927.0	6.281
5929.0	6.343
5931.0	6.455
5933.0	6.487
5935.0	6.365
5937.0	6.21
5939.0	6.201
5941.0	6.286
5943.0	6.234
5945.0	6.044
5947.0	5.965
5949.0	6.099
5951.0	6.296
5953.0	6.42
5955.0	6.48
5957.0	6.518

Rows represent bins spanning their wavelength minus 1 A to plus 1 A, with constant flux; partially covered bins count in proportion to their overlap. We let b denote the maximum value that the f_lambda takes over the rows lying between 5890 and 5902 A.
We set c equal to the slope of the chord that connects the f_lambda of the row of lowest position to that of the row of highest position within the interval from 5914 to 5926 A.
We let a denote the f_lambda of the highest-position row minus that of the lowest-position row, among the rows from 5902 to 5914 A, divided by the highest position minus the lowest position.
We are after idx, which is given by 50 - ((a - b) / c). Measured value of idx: -362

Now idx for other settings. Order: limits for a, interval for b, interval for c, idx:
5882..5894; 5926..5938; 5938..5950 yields -592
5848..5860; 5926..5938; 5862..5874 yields 352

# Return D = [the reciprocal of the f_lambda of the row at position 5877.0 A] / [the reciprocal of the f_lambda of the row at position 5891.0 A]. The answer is 0.89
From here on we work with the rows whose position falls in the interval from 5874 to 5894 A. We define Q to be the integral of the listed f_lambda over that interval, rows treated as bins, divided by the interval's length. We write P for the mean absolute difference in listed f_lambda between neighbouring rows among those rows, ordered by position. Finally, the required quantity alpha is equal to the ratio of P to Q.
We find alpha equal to 0.015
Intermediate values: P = 0.088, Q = 6.0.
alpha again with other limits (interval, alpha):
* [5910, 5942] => 0.009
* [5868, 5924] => 0.012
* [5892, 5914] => 0.014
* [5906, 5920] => 0.011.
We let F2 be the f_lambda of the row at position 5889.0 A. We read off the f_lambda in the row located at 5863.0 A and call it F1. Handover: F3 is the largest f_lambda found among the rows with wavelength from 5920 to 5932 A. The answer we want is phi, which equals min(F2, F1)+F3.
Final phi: 12.2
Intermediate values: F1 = 6.138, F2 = 5.737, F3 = 6.455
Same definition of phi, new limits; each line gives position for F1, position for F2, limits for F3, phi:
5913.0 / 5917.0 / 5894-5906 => 12.4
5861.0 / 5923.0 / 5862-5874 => 12.5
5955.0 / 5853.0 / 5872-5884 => 12.4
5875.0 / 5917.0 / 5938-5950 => 12.7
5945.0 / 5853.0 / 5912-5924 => 12.5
